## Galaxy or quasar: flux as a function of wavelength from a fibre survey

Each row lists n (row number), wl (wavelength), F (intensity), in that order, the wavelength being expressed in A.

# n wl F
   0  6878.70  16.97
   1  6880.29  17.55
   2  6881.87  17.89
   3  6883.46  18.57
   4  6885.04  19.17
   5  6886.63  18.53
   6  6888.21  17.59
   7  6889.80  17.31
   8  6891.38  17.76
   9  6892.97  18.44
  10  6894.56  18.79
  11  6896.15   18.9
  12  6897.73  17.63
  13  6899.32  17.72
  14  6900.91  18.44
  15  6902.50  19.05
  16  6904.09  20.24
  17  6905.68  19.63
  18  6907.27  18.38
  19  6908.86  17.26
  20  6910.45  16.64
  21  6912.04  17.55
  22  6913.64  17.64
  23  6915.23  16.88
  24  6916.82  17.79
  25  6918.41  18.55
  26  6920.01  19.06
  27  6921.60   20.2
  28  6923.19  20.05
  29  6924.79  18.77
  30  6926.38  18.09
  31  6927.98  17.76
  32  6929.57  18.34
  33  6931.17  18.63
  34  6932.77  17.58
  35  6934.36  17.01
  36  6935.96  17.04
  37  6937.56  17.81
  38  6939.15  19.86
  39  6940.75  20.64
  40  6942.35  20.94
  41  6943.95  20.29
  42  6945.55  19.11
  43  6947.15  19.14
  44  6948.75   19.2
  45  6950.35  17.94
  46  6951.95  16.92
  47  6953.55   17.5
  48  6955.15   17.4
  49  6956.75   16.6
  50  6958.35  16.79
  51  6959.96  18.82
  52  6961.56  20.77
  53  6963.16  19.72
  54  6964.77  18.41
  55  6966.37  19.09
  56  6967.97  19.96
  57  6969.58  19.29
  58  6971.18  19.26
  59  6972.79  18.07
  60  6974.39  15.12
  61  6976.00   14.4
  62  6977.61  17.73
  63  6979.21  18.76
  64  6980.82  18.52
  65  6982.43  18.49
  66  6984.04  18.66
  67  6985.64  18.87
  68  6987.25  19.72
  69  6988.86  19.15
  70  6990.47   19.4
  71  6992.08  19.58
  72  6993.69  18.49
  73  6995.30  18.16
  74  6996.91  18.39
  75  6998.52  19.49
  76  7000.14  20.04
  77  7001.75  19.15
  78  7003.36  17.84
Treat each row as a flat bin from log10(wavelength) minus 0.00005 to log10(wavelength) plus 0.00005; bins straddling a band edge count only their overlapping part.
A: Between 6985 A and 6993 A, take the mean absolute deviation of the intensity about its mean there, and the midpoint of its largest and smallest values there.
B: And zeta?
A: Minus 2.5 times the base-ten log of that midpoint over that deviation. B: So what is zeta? -4.6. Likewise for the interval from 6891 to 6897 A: -4.2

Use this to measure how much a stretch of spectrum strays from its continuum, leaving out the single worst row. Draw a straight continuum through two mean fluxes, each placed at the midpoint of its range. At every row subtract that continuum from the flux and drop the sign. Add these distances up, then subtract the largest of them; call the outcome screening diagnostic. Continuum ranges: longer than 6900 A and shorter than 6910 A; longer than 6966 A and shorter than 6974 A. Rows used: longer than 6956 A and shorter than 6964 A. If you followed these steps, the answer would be 5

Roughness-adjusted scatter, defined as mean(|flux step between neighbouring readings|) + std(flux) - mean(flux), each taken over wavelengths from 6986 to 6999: -17.9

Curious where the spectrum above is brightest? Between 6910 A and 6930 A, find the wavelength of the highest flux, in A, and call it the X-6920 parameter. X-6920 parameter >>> 6921.60 A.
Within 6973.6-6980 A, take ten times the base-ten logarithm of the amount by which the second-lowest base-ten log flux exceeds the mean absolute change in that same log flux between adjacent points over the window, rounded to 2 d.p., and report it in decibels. 0.55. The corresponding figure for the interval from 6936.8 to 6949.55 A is 1.02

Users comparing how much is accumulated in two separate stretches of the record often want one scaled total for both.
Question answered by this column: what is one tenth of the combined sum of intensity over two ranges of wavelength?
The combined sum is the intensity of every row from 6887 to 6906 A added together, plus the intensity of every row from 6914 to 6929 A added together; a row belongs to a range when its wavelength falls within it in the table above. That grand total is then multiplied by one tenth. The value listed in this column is 39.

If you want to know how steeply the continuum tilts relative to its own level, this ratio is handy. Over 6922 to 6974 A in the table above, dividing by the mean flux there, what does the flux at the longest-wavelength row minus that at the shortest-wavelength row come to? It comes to -0.106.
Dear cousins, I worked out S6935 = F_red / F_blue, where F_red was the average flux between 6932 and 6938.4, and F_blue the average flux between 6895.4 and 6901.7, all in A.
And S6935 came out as 0.96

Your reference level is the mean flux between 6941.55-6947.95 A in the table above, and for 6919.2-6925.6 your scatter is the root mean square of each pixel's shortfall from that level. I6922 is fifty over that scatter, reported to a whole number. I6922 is 71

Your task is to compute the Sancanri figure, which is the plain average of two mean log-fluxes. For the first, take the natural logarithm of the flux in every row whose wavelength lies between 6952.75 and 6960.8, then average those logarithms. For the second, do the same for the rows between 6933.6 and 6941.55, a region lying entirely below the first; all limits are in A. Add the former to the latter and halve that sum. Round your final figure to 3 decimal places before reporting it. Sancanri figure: 2.885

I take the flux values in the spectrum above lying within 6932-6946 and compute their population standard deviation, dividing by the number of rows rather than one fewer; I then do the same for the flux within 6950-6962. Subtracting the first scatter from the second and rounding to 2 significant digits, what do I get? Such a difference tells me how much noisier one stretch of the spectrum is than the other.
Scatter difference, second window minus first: -0.20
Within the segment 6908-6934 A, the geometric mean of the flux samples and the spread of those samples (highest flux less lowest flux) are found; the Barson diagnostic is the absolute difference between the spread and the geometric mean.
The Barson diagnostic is 14.6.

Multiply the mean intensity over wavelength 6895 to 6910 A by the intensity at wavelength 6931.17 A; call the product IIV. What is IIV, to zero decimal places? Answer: 346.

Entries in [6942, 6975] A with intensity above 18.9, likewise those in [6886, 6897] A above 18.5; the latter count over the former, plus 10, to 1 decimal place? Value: 10.3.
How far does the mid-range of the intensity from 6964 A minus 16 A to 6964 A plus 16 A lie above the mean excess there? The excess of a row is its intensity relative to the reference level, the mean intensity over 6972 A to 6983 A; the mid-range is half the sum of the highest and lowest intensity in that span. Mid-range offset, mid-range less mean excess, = 16.8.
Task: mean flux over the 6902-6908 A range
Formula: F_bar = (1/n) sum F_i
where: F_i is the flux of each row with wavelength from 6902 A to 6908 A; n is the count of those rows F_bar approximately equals 19.3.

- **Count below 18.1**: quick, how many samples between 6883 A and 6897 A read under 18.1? 3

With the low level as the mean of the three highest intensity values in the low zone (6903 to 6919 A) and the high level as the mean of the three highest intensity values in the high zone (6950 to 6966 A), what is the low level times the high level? 385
